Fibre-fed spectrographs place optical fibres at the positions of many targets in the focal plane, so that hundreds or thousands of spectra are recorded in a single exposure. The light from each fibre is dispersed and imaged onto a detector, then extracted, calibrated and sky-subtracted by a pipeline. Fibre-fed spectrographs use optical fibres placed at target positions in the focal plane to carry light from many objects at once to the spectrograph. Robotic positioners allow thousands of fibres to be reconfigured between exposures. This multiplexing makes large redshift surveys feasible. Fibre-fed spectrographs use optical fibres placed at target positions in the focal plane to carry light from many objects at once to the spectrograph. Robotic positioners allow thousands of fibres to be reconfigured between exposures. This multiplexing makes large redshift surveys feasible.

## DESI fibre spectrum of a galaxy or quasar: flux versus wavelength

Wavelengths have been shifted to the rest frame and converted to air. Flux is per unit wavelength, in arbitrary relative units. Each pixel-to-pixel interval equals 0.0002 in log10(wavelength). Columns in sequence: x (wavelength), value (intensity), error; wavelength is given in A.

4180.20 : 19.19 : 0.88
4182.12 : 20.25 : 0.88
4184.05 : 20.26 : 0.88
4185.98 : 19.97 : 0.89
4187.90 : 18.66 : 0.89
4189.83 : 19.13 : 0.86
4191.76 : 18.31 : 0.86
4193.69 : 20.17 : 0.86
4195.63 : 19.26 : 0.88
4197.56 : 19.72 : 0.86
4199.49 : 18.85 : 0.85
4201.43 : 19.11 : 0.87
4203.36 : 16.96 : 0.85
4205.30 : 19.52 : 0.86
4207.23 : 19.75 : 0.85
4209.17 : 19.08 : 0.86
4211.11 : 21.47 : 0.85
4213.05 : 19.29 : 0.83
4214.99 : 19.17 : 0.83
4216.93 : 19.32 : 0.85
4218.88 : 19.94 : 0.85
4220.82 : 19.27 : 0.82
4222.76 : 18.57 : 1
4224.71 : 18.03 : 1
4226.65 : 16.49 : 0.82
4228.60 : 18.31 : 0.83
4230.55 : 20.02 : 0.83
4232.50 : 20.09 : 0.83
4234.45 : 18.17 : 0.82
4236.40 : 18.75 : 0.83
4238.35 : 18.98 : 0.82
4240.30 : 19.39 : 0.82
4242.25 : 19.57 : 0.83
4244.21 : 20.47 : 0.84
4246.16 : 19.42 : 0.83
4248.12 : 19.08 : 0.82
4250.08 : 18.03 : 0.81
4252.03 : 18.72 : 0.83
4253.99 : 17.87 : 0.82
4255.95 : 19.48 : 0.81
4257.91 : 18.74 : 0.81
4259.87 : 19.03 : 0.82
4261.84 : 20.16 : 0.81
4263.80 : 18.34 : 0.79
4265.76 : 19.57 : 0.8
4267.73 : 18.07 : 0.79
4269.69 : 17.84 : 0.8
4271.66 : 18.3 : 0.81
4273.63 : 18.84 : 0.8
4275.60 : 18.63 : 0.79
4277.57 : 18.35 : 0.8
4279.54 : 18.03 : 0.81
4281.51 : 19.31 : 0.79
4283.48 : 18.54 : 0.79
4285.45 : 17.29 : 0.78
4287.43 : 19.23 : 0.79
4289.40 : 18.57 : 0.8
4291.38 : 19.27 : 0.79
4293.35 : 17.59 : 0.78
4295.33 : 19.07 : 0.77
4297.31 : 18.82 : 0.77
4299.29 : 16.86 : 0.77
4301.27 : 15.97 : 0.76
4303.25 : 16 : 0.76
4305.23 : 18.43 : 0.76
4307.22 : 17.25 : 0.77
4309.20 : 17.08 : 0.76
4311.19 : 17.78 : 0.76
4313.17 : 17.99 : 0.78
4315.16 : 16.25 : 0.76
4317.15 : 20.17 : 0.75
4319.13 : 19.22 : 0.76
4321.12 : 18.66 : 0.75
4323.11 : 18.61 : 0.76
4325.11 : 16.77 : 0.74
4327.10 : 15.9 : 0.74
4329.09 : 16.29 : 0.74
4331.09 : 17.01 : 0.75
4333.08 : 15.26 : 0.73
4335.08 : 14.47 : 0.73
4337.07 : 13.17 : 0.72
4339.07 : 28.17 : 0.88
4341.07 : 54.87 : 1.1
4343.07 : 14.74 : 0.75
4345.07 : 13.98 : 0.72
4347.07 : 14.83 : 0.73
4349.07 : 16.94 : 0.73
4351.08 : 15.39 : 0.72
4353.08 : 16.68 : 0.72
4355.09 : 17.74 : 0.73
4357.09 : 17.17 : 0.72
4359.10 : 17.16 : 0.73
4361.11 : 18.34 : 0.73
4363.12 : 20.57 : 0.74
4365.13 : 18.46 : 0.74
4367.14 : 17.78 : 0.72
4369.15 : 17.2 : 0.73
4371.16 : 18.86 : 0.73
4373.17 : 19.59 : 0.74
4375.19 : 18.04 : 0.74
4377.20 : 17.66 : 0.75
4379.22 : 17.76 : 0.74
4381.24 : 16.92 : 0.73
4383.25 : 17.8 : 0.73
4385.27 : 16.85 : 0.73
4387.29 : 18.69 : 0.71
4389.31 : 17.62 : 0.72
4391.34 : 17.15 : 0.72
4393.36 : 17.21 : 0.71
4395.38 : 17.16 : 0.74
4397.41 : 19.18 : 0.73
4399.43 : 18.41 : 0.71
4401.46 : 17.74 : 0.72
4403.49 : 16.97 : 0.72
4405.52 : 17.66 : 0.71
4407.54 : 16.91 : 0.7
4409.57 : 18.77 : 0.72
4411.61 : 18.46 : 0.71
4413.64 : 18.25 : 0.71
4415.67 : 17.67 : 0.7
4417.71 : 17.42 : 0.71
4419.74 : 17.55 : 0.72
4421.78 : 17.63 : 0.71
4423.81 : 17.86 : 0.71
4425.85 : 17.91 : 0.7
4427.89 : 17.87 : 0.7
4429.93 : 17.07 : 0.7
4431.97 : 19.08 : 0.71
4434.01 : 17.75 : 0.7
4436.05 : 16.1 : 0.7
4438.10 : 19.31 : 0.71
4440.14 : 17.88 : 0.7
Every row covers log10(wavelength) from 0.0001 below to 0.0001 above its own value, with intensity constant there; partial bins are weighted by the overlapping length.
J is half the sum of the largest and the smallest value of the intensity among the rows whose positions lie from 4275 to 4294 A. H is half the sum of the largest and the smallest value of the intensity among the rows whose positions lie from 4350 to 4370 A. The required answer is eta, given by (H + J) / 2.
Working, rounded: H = 18.0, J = 18.3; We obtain 18.1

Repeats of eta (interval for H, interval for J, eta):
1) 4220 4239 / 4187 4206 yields 18.4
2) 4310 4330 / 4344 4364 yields 17.7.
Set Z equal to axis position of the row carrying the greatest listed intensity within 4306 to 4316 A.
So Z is 4313.17 A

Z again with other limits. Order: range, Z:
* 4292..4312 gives 4295.33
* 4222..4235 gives 4232.50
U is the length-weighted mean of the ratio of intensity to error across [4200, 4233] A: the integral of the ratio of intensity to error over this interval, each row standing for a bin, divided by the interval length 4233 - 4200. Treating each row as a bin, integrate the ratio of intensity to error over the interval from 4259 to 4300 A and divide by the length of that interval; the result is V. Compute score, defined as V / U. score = 1.053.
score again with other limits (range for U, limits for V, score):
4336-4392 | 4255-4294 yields 0.943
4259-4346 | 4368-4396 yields 1.029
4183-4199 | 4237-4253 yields 1.044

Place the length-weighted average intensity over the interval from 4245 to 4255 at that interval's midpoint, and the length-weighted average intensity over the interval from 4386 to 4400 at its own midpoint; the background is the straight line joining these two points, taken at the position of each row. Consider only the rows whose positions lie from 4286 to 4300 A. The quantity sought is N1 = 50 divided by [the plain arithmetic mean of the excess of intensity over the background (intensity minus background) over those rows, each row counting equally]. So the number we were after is 850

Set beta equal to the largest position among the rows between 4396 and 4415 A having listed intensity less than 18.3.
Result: 4413.64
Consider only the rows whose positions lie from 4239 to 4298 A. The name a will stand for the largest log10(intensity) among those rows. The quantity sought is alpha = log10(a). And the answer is 0.118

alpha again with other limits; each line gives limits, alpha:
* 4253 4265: 0.115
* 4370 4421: 0.111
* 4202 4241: 0.124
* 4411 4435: 0.107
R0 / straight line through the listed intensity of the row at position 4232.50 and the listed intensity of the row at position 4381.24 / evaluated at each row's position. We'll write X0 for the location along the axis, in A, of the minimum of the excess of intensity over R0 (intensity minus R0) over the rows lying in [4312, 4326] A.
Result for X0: 4315.16 A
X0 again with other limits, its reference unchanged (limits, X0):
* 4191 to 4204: 4203.36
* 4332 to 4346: 4337.07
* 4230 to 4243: 4234.45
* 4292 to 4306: 4301.27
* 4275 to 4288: 4285.45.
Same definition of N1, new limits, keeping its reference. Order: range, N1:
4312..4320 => 477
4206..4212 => 41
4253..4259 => 803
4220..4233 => -443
